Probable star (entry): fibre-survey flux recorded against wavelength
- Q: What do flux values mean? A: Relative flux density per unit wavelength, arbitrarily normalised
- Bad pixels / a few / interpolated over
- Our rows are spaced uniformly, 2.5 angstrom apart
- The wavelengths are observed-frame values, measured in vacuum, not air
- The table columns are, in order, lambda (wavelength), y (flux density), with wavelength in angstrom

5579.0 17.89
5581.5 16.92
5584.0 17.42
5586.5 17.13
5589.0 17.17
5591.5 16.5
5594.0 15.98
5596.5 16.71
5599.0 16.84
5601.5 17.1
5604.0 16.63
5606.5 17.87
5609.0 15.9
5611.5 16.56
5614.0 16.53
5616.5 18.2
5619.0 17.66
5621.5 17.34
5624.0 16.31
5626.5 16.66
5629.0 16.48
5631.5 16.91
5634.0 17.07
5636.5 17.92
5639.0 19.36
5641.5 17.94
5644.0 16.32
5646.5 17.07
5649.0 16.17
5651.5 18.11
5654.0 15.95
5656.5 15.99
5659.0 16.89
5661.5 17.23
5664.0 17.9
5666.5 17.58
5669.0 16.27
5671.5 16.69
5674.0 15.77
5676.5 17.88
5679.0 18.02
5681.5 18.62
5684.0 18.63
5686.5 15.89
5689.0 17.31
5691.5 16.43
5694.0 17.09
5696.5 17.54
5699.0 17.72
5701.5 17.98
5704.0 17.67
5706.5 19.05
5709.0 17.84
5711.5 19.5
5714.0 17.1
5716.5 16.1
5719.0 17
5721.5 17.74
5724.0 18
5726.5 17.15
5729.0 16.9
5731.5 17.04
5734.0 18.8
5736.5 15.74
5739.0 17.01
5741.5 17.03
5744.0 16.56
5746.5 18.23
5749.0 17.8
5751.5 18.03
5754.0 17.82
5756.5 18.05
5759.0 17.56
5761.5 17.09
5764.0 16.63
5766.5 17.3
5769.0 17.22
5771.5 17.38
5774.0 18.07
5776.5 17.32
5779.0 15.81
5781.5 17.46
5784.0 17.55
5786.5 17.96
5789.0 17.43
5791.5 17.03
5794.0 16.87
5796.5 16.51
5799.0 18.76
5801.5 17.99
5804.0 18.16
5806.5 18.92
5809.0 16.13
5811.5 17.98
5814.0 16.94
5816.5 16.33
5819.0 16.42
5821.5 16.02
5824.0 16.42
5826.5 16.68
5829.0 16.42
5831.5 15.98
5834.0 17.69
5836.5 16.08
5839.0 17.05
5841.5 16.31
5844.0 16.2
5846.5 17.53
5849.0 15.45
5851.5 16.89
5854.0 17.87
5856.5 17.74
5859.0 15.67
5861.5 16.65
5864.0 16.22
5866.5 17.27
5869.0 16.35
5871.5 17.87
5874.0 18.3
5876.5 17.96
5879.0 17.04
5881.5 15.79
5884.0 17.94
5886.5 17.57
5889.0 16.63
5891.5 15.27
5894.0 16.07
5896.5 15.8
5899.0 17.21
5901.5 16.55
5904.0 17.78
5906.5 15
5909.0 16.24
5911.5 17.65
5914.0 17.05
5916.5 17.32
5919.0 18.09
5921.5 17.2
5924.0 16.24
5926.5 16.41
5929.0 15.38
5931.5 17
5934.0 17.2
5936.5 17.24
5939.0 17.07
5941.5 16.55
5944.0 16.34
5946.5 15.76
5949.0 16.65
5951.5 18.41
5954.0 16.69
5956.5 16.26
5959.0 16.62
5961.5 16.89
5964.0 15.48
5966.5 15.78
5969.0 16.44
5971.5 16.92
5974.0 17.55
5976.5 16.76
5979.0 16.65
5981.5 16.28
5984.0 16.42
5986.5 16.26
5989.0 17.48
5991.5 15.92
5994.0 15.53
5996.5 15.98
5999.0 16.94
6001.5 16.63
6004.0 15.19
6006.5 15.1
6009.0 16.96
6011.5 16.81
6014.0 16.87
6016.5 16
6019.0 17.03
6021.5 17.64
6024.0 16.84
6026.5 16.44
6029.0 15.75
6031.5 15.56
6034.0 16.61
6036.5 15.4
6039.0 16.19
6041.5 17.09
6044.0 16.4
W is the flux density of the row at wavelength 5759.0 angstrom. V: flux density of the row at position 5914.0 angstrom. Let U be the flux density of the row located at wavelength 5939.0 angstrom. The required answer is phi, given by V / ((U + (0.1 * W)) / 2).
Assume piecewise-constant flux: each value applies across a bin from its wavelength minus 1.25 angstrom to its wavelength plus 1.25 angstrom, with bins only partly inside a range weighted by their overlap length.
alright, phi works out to 1.8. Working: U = 17.07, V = 17.05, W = 17.56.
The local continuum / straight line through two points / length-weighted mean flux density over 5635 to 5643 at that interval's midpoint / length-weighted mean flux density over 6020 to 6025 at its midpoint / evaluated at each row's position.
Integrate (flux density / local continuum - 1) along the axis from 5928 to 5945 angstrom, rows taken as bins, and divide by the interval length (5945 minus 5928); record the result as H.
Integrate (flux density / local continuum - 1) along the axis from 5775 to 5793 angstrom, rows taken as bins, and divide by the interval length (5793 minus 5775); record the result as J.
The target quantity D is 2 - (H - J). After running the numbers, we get 2.01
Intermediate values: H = -0.044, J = -0.038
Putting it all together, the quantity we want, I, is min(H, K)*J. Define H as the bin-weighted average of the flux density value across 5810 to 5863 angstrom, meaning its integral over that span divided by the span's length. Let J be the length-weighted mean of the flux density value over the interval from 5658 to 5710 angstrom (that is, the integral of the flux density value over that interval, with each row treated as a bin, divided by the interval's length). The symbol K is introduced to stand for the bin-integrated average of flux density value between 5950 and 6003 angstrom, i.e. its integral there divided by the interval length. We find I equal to 289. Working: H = 16.68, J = 17.4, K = 16.6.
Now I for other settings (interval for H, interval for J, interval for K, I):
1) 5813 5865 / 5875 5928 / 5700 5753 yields 279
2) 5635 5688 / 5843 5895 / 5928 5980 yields 281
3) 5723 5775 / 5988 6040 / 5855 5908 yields 274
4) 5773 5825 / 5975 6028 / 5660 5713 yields 284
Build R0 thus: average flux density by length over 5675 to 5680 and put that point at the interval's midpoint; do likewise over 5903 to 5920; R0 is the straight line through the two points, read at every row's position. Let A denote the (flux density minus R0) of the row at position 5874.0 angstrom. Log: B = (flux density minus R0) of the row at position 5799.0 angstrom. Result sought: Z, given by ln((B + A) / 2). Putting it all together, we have 0.2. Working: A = 1.2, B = 1.4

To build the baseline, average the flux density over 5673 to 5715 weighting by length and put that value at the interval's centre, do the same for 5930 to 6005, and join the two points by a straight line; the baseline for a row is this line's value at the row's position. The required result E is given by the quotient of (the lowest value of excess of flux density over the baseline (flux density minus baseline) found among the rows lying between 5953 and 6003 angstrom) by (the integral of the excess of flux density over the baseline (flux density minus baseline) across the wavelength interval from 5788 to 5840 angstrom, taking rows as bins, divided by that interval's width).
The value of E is 7.6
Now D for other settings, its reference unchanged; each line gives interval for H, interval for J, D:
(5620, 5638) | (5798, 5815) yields 2.07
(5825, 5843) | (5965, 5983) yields 2.02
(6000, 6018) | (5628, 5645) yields 2.01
